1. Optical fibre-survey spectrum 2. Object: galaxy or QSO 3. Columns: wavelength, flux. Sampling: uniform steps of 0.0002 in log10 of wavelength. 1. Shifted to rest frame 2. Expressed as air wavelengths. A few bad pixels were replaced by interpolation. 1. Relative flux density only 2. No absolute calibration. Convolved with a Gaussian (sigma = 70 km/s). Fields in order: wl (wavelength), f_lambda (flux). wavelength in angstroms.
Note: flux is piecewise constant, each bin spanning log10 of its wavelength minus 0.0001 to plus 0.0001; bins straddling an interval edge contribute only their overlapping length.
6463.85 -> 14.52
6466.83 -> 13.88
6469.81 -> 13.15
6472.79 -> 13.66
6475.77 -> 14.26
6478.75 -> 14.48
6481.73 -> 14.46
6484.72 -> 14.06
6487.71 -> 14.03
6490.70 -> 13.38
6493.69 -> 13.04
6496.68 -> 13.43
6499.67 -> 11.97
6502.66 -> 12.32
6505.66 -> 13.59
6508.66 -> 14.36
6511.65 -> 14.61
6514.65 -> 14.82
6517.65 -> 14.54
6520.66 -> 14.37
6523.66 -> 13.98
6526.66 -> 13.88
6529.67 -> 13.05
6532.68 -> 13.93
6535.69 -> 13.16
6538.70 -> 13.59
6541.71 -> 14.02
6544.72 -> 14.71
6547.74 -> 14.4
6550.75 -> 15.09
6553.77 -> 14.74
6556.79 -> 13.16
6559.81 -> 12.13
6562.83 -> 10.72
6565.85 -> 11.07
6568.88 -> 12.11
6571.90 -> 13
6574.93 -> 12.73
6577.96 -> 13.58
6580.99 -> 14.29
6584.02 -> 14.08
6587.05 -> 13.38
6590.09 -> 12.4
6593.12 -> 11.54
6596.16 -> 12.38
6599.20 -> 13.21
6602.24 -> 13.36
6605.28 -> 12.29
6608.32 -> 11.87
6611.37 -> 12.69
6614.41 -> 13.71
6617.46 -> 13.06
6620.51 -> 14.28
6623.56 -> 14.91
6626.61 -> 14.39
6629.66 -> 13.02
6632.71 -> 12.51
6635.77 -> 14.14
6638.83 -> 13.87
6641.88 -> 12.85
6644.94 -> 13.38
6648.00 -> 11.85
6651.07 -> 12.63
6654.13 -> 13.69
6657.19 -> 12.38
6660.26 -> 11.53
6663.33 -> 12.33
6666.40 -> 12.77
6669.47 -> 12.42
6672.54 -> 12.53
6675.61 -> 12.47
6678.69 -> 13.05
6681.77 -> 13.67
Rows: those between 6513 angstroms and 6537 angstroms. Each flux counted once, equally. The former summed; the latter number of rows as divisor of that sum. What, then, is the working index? 14.0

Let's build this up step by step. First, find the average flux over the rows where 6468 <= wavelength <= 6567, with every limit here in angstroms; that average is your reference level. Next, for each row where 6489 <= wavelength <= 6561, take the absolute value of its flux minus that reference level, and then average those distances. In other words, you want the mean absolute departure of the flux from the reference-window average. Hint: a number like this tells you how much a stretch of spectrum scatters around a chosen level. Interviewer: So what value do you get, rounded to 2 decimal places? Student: 0.72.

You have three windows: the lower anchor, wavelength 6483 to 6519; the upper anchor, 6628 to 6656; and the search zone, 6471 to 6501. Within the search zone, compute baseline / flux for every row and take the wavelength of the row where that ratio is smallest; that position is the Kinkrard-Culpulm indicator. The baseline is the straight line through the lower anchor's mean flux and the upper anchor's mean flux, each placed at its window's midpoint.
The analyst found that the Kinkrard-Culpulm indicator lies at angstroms 6478.75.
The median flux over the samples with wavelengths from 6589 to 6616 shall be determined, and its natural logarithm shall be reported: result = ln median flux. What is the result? 2.52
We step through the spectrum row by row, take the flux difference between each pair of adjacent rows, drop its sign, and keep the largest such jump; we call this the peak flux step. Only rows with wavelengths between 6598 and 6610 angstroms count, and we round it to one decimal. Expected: 1.1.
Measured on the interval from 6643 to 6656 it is 1.5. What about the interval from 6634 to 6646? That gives 1.0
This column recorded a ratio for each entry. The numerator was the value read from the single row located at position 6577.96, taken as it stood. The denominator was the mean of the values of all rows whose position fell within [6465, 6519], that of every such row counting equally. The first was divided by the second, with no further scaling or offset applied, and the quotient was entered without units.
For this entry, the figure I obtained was 0.99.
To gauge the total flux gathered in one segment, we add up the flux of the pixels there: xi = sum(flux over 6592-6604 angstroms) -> 50.5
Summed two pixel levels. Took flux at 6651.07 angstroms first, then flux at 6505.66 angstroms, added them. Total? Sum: 26.2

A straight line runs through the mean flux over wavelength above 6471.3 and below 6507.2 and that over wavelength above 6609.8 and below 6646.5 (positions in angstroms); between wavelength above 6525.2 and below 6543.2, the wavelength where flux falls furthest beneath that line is 6529.67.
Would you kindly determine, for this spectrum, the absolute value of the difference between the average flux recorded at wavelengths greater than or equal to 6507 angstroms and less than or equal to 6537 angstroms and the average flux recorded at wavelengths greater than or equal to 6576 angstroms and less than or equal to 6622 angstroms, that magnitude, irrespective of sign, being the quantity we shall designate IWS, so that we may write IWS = 1.0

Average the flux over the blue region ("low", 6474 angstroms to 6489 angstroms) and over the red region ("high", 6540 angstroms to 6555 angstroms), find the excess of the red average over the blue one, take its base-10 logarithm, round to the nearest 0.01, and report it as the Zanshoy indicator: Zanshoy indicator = -0.48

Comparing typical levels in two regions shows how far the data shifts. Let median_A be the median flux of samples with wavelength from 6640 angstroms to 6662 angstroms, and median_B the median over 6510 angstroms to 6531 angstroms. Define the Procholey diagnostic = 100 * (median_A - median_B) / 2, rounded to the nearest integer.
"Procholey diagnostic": -87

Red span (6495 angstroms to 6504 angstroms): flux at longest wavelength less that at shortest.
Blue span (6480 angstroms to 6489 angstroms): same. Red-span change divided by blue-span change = 2.6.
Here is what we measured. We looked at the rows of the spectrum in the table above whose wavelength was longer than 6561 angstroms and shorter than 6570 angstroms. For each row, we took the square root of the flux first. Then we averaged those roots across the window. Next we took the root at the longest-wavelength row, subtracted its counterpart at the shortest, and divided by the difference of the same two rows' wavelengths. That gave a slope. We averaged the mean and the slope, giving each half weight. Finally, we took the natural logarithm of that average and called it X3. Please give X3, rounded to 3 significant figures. 0.529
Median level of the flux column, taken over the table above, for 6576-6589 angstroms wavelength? 13.8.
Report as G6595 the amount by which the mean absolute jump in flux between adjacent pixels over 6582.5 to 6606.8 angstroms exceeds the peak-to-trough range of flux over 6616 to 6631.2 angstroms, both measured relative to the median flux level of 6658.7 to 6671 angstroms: -1.1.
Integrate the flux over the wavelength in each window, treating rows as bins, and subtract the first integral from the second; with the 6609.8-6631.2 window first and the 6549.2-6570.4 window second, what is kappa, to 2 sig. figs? -24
